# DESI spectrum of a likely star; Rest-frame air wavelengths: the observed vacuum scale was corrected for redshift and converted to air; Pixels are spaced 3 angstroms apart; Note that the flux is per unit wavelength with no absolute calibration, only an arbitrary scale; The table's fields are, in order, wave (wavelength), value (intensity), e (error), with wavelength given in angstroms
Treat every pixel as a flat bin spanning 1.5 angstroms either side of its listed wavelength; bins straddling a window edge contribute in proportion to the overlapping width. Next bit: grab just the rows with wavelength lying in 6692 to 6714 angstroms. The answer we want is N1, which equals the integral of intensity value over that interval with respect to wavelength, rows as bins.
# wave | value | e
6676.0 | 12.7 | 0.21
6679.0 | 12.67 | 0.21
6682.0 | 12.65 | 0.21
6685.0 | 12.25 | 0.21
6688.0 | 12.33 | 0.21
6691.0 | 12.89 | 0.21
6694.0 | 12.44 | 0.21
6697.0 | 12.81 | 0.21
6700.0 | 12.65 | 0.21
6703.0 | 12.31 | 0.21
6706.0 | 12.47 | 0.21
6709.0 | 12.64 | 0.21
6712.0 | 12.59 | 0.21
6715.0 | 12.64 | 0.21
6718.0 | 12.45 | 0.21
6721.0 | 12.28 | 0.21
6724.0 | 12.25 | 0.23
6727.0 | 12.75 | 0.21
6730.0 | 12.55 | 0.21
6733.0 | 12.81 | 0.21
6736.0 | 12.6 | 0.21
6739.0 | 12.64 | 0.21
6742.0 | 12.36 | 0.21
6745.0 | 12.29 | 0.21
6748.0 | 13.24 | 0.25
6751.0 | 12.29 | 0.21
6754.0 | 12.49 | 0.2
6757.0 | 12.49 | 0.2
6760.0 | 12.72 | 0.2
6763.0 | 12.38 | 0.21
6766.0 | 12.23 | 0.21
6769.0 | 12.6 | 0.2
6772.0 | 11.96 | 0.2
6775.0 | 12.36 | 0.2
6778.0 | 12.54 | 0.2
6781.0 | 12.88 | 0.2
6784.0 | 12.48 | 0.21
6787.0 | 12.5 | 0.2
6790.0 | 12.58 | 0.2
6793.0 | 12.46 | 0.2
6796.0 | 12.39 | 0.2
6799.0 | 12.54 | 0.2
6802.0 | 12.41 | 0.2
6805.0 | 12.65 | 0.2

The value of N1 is 276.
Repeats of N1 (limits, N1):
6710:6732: 275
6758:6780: 273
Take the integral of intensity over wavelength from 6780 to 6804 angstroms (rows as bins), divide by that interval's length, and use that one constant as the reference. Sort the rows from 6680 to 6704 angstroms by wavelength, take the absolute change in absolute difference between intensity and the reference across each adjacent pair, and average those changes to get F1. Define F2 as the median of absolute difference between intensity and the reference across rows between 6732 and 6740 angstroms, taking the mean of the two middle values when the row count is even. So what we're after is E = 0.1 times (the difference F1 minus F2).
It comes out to 0.005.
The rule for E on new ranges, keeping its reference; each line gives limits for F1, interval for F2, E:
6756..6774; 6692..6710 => 0.009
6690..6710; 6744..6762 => -0.006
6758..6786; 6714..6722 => 0.015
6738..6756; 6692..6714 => 0.014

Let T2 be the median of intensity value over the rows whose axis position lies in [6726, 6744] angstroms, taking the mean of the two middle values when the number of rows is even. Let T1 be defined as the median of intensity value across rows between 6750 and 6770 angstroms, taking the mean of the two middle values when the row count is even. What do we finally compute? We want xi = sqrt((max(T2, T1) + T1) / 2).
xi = 3.54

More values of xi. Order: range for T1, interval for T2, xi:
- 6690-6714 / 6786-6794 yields 3.55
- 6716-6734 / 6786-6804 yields 3.54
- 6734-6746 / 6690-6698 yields 3.56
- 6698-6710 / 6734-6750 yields 3.55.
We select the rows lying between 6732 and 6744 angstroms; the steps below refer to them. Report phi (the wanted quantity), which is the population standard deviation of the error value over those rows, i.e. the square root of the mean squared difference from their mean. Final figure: 0.0000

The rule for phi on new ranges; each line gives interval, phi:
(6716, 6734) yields 0.0075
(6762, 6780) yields 0.0047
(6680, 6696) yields 0.0000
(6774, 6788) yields 0.0040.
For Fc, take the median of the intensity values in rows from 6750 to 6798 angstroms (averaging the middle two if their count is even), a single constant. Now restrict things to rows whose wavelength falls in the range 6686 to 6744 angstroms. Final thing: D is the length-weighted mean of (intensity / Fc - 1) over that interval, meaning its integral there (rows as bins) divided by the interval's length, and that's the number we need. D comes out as 0.005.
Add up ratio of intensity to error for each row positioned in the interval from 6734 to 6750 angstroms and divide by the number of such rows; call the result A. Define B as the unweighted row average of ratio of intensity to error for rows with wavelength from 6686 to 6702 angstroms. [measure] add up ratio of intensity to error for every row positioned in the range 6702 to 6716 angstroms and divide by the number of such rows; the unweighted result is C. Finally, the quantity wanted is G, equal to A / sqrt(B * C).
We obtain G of 0.97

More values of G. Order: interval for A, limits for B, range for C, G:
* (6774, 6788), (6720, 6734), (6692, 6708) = 1.05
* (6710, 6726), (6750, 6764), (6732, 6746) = 0.96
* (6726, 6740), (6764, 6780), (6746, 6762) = 1.00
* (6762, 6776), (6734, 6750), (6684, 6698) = 1.02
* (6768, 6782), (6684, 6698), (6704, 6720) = 1.04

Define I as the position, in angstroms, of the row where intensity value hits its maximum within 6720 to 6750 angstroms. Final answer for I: 6748.0 angstroms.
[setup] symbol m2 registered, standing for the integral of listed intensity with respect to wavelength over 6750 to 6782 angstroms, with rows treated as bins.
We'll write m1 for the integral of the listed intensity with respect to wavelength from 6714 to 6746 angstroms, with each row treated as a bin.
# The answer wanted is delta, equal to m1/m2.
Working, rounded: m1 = 400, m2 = 398.2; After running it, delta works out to 1.01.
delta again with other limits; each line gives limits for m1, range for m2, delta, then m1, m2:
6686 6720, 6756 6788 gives 1.07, 427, 398.9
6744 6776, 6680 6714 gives 0.93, 399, 426.7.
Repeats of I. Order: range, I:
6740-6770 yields 6748.0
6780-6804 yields 6781.0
